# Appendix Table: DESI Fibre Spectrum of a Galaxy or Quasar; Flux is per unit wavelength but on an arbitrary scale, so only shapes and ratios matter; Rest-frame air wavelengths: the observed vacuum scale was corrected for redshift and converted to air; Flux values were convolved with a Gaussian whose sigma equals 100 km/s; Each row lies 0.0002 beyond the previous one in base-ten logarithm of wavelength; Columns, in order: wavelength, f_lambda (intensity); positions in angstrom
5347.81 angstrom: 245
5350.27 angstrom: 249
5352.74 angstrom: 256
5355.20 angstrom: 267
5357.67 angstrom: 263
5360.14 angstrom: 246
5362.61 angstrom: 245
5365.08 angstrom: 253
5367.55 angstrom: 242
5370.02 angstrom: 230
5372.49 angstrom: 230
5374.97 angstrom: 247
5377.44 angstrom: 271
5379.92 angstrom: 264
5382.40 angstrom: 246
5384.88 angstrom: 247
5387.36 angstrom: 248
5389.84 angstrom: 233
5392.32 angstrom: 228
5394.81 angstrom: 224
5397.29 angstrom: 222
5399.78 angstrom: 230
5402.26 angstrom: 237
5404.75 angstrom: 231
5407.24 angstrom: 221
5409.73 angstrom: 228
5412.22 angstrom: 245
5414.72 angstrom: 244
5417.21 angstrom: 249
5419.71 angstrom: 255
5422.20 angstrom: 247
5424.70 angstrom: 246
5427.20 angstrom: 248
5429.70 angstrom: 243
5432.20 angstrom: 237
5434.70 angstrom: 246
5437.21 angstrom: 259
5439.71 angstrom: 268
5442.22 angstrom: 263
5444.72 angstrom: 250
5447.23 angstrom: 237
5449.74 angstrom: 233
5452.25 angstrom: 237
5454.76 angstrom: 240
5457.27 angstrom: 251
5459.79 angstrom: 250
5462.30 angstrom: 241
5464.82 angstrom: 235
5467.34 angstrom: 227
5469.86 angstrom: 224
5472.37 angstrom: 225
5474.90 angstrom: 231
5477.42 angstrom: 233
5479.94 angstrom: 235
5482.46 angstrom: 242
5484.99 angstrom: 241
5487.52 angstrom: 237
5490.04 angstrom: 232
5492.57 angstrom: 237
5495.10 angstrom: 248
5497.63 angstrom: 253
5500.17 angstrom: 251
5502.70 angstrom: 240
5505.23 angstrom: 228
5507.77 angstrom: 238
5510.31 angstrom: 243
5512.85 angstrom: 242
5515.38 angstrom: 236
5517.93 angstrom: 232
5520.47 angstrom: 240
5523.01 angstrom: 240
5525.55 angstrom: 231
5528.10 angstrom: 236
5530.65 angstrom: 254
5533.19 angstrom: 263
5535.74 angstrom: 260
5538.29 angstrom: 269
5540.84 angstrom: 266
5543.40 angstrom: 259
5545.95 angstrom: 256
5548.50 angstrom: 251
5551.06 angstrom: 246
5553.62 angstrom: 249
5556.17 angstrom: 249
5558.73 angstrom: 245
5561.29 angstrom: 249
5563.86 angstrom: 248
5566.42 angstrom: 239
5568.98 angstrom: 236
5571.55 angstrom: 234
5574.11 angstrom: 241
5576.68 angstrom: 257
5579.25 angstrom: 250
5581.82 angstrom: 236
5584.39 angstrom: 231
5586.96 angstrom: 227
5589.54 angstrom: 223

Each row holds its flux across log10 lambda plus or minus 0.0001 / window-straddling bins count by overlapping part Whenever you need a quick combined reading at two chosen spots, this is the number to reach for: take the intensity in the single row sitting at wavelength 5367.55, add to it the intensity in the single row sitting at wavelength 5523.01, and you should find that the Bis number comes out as 482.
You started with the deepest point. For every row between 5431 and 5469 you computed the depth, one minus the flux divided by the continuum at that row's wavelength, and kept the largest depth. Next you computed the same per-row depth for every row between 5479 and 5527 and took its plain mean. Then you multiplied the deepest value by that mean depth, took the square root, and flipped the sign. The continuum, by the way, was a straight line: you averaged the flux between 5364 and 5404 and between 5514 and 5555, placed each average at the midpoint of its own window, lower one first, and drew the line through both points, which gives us -0.05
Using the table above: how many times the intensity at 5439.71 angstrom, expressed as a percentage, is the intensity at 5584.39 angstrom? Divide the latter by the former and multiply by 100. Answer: 86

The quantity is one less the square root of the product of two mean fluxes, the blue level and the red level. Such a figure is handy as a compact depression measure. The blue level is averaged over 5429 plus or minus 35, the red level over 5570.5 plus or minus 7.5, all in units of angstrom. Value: -241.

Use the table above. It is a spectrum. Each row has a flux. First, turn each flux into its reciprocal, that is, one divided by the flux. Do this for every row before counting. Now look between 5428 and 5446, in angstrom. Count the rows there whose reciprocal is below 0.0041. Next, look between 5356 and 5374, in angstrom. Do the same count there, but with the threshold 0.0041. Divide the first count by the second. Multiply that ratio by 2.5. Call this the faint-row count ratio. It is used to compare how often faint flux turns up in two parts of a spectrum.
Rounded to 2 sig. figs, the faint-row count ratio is 3.1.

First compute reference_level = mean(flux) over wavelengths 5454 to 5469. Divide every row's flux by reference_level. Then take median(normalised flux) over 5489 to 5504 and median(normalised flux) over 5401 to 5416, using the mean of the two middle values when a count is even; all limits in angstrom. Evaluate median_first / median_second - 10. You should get -8.96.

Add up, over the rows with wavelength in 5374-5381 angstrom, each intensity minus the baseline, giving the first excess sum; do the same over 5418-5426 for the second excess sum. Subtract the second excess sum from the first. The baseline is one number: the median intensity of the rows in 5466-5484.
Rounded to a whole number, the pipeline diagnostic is 34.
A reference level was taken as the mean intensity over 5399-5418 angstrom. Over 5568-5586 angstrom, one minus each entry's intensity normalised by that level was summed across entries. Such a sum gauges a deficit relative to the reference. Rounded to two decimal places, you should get -0.15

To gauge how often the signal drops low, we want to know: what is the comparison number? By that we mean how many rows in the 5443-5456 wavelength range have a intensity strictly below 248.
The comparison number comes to 4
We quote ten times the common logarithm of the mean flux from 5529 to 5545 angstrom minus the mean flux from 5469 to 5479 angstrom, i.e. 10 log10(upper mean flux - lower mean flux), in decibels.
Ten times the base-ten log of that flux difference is 15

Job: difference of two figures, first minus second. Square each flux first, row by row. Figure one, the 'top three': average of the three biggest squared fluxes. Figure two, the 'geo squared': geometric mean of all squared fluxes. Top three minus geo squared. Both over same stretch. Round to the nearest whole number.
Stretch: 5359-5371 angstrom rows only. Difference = 2428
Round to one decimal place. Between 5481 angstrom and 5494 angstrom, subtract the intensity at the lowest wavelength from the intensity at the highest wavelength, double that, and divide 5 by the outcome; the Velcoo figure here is -0.5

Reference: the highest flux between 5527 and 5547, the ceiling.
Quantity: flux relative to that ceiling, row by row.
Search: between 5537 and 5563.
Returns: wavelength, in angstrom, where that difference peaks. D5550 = 5538.29 angstrom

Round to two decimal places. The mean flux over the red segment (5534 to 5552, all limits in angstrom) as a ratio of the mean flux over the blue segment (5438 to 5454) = 1.04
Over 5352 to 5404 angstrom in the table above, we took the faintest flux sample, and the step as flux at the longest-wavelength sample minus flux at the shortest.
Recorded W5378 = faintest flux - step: 241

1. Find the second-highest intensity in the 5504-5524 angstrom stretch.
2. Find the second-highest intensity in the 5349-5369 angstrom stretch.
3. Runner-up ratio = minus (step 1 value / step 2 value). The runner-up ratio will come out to -0.92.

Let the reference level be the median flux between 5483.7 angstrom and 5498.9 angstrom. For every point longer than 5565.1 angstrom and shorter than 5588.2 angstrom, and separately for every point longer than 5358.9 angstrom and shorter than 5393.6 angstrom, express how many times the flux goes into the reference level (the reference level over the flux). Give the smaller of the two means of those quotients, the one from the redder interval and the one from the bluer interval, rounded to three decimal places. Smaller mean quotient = 0.978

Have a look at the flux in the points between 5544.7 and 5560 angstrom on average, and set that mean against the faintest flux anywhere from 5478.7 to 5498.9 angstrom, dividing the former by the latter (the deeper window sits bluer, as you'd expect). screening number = 1.07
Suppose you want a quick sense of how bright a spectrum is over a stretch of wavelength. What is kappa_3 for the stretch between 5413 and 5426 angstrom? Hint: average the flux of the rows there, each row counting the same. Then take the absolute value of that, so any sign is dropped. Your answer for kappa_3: 248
